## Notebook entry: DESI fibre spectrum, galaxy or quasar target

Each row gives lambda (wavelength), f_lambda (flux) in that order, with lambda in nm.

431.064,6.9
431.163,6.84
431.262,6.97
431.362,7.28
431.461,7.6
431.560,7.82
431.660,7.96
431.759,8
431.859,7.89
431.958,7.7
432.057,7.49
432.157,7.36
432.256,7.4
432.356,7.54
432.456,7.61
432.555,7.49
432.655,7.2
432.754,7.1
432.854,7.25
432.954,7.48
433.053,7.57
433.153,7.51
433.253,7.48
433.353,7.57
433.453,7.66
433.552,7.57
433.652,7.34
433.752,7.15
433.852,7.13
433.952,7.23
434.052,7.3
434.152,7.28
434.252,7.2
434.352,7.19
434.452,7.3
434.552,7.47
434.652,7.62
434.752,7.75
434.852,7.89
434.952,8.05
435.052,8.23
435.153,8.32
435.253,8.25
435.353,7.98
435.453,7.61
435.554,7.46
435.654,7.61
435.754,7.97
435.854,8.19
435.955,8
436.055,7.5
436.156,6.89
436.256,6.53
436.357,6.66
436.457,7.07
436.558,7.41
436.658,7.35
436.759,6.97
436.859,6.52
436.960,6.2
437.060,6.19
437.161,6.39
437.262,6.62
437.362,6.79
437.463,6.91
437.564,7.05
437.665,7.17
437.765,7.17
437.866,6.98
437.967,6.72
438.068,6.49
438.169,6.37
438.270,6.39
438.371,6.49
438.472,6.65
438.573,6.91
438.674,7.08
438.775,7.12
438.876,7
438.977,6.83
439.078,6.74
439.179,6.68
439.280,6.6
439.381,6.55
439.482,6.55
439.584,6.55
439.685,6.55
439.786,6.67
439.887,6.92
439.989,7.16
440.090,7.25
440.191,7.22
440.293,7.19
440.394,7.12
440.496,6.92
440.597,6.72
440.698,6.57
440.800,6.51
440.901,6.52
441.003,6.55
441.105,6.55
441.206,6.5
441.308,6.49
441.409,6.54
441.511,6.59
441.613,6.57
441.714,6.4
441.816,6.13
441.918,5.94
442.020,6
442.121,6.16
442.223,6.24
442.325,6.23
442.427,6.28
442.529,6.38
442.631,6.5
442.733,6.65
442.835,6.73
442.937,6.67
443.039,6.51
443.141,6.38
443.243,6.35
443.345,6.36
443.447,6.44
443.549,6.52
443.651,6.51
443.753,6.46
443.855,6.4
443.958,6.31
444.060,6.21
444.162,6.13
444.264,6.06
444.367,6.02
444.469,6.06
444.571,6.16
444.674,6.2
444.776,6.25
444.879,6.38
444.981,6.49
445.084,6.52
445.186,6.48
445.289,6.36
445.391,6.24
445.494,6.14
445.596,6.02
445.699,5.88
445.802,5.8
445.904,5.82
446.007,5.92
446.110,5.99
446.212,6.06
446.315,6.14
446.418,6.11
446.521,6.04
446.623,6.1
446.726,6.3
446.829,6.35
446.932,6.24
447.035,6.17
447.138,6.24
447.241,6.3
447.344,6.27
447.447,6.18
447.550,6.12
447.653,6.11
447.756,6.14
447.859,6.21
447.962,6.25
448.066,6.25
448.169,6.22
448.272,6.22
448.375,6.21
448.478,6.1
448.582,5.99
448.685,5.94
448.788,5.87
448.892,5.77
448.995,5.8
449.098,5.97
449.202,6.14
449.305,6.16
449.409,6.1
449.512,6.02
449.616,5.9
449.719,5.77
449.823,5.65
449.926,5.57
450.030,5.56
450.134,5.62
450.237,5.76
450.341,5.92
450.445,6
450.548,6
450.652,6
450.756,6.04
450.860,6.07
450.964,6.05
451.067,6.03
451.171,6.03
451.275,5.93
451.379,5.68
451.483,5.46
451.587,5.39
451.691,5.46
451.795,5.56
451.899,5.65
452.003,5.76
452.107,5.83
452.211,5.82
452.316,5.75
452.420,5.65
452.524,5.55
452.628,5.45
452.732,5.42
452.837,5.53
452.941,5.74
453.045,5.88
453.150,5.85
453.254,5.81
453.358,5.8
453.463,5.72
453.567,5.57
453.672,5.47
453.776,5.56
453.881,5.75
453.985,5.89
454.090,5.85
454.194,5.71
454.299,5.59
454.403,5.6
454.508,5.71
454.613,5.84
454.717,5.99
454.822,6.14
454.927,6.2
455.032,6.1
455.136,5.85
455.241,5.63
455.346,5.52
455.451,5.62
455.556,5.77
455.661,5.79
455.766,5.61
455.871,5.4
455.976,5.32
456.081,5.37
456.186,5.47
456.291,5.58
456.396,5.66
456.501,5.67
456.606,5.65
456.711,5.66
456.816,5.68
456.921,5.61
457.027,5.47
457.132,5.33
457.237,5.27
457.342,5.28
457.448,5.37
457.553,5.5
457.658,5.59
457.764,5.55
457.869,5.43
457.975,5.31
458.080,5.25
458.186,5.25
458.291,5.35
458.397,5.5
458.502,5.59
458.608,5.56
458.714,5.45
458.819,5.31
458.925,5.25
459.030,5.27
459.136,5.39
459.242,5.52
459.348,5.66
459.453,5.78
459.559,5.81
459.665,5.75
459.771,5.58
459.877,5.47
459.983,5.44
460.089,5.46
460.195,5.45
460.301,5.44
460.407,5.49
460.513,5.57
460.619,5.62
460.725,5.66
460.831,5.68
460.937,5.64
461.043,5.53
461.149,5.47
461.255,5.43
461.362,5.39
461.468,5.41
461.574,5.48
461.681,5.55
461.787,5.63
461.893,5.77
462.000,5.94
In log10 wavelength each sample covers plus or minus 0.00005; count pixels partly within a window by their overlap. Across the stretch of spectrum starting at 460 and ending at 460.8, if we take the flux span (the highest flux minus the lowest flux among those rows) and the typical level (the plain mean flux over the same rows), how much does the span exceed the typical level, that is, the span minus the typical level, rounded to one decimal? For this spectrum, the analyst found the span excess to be -5.3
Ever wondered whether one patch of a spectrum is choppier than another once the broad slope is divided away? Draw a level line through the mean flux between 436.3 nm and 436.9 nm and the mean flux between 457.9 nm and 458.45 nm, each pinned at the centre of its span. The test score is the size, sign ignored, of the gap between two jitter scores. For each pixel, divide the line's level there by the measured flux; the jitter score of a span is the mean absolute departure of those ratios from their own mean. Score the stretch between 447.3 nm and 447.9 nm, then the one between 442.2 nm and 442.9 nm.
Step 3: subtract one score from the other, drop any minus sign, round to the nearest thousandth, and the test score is 0.021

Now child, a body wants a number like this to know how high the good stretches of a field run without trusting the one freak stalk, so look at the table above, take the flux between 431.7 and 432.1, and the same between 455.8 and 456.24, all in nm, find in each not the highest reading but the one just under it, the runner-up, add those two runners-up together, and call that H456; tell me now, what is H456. 13.3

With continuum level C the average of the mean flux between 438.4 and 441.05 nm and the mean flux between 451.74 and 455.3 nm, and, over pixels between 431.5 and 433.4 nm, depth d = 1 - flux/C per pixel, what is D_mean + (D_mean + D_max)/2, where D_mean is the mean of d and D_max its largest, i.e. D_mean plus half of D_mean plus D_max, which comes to -0.37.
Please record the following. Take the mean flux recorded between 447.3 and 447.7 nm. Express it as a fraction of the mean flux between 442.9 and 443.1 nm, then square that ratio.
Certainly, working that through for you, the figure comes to 0.88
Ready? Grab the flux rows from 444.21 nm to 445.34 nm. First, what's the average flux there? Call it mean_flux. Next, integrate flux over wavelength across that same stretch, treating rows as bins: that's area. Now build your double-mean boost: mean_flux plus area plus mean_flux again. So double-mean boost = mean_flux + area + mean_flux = 20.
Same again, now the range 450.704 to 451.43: 16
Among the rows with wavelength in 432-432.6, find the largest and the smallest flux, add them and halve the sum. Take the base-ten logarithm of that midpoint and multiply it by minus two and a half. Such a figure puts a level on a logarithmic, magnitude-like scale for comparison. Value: -2.19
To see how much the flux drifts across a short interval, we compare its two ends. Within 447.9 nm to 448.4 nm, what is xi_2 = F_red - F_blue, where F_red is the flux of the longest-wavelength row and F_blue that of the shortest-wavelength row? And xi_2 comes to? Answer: 0.0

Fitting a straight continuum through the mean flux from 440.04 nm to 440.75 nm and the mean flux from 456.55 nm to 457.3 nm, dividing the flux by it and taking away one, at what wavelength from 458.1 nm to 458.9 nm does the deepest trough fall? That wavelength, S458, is 458.186 nm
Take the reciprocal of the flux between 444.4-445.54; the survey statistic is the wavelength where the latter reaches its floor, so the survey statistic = 445.084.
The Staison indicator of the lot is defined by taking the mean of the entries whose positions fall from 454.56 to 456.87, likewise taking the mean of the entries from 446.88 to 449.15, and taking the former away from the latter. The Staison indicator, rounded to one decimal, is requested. 0.4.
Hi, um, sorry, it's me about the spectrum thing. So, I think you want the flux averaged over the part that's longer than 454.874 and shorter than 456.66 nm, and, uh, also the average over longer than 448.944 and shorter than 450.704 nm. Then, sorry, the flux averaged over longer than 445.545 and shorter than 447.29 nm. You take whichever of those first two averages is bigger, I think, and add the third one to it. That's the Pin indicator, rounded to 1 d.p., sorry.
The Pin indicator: 12.0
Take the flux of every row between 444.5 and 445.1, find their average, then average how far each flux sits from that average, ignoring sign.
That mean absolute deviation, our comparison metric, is 0.13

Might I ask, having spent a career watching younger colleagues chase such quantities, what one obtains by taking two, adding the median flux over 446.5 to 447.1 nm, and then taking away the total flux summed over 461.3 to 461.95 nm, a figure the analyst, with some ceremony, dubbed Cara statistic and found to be -25.0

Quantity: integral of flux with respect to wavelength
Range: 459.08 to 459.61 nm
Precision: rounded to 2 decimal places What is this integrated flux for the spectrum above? 2.98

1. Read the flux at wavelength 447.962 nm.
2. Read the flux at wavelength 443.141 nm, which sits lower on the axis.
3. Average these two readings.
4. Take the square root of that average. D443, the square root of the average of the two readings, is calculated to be 2.51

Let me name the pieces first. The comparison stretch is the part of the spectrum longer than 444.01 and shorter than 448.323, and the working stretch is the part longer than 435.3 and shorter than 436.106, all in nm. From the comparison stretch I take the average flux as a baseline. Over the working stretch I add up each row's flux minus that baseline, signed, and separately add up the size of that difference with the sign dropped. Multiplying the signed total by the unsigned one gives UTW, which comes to 168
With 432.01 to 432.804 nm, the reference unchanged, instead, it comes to 97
